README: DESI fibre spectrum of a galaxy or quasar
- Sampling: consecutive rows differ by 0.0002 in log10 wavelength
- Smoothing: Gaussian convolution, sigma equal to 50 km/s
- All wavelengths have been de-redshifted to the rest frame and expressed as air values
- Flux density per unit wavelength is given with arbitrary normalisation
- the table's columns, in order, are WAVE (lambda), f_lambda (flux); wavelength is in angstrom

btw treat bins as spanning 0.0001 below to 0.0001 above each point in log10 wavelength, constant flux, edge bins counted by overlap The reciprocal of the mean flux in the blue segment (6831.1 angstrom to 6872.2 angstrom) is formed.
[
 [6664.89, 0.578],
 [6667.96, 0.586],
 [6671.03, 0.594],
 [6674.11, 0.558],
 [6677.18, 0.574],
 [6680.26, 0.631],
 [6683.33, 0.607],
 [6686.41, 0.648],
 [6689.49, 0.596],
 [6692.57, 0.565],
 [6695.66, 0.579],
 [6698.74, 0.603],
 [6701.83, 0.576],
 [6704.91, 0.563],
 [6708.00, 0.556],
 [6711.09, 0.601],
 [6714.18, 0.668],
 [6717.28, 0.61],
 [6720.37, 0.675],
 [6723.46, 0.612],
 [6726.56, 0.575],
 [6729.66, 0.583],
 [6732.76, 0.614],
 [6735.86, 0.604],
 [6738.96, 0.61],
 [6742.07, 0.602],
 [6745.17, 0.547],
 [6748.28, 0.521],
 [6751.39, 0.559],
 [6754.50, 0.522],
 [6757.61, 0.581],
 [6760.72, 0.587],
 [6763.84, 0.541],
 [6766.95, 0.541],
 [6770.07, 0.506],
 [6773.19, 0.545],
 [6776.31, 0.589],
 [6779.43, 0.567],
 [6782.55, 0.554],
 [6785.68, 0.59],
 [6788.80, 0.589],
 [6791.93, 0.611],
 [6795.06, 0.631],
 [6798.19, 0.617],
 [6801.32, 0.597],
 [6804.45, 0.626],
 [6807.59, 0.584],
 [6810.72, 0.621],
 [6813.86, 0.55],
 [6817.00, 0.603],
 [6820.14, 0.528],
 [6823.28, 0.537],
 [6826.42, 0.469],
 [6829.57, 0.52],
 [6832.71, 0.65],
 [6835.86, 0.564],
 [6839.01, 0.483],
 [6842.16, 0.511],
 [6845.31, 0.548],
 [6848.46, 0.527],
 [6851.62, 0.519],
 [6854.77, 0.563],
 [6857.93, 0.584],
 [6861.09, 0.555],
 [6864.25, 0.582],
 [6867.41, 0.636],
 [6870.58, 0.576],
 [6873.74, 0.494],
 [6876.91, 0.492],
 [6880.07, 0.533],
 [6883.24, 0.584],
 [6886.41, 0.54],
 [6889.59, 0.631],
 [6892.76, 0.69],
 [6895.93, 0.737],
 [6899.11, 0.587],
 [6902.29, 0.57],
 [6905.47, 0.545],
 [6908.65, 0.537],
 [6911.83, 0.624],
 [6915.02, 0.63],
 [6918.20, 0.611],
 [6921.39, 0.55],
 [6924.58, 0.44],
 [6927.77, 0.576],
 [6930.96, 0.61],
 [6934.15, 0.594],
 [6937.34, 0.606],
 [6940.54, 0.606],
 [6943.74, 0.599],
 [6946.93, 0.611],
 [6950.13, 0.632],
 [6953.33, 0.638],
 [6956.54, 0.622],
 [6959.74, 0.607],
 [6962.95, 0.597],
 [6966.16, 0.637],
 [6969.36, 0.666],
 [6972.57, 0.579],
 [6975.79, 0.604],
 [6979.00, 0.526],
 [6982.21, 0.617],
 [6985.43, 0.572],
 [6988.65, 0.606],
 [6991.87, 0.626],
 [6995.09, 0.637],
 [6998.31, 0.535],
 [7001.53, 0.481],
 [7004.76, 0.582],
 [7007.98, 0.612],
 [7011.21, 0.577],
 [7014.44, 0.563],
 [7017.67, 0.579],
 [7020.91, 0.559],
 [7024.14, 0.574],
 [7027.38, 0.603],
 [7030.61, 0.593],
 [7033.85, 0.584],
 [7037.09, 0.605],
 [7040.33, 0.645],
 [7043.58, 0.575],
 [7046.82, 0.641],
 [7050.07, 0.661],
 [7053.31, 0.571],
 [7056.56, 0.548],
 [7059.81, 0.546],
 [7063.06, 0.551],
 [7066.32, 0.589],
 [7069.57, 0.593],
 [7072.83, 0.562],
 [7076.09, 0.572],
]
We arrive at 1.78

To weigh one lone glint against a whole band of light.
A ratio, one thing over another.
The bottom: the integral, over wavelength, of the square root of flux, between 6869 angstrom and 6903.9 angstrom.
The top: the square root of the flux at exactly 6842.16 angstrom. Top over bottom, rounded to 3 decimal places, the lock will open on 0.027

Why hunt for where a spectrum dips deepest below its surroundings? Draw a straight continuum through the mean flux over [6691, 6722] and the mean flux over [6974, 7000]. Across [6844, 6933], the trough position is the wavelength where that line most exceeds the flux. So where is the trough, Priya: 6924.58 angstrom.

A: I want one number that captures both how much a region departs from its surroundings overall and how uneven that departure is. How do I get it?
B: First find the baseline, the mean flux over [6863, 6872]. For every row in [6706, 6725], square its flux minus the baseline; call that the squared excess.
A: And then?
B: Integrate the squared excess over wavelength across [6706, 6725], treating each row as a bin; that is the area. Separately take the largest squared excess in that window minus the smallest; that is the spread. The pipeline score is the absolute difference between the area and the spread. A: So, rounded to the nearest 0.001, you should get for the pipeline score 0.034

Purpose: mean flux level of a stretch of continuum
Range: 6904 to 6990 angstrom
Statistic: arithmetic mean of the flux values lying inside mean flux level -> 0.594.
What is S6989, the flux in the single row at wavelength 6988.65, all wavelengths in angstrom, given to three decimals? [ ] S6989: 0.606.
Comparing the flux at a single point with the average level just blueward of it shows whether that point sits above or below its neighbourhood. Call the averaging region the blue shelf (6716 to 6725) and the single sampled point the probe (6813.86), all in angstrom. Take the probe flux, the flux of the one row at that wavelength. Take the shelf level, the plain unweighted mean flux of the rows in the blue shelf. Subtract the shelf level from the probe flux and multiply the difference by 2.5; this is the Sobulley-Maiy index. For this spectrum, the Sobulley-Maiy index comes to -0.21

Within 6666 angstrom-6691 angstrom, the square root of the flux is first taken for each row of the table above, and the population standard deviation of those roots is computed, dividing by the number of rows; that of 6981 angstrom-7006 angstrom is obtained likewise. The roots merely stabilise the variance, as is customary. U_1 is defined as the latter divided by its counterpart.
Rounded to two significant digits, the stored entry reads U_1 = 1.9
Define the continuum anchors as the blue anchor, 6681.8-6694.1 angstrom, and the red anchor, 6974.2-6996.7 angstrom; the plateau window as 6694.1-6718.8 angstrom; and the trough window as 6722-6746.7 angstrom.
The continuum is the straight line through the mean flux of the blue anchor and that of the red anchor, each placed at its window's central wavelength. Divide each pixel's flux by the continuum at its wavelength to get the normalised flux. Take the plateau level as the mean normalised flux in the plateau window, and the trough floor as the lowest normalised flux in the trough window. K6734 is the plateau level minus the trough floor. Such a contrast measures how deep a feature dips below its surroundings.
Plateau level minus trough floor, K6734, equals 0.08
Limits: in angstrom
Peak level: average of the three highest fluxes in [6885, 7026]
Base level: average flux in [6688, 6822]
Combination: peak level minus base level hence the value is 0.114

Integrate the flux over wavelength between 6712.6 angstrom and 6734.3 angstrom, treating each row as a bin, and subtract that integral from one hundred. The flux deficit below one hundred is 86.6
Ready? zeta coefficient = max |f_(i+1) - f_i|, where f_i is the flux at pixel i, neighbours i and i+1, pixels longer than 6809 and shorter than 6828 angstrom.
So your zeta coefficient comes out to 0.075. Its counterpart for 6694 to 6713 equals 0.045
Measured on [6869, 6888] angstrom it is 0.082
